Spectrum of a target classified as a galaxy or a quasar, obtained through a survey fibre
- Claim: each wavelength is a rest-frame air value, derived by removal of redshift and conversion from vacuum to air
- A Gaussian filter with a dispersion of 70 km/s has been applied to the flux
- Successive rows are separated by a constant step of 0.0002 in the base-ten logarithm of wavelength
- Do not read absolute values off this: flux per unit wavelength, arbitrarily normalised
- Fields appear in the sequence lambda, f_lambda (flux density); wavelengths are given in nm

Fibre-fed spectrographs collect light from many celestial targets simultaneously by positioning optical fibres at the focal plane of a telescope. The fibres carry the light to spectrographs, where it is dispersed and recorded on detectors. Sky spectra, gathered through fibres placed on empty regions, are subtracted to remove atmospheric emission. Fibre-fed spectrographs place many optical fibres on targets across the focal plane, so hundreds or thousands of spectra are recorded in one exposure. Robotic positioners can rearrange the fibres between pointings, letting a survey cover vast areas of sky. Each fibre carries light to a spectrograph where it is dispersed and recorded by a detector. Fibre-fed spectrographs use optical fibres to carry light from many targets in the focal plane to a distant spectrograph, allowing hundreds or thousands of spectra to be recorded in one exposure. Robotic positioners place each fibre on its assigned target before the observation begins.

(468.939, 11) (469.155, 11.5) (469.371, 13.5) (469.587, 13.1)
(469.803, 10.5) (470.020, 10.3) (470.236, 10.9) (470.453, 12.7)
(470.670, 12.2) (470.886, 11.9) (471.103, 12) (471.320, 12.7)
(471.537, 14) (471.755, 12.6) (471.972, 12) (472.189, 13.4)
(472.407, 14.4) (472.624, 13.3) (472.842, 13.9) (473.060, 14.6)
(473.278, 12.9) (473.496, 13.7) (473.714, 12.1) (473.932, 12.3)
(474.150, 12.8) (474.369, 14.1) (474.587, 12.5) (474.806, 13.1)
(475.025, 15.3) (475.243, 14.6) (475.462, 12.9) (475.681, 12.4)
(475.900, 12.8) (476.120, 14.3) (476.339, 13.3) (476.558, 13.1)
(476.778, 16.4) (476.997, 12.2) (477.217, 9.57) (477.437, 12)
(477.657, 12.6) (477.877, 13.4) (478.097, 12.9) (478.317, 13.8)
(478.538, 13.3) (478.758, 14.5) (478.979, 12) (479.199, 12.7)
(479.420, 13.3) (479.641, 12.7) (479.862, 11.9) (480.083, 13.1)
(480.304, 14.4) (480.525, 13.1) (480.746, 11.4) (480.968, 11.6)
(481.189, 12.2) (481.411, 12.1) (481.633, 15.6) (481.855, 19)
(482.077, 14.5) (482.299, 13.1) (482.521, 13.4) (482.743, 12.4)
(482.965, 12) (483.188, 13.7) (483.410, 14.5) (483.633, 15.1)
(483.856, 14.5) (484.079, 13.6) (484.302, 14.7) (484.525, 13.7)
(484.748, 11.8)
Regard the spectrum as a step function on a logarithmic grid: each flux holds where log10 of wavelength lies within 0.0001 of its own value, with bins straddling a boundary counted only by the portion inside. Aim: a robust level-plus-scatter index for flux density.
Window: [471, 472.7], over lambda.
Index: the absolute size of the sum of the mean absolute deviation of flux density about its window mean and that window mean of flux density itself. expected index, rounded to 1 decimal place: 13.8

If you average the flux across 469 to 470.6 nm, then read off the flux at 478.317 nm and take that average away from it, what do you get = 2.0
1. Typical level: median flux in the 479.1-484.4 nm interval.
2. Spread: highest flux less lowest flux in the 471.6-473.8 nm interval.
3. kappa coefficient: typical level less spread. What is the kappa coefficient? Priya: 10.60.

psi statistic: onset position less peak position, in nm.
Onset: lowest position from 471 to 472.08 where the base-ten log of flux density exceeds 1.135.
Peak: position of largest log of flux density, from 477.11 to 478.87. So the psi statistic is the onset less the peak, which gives -7.22 nm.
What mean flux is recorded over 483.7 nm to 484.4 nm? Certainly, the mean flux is 14.3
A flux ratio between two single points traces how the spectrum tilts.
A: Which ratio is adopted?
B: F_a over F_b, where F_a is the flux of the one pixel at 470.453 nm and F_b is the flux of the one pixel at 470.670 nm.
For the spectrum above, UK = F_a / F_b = 1.04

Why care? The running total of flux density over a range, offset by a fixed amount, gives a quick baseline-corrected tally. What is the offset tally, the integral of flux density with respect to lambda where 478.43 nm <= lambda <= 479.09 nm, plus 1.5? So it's 10.3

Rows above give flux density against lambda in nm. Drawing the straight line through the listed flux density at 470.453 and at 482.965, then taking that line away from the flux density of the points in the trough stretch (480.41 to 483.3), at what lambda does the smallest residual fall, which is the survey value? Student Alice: 480.746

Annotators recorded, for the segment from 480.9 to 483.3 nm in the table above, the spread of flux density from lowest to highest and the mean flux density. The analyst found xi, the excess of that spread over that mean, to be -6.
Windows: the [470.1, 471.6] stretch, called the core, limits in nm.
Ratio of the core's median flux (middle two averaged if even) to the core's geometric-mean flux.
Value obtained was 0.99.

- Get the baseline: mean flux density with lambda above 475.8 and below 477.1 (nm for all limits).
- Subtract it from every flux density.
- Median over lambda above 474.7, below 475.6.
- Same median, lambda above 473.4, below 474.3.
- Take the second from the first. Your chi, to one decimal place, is 1.3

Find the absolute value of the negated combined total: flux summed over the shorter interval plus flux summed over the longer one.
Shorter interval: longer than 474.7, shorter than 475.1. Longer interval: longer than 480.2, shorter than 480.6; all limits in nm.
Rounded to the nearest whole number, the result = 56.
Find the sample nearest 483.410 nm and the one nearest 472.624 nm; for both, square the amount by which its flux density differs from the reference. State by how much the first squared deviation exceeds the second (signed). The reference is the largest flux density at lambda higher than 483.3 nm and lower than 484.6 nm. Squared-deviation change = -2.9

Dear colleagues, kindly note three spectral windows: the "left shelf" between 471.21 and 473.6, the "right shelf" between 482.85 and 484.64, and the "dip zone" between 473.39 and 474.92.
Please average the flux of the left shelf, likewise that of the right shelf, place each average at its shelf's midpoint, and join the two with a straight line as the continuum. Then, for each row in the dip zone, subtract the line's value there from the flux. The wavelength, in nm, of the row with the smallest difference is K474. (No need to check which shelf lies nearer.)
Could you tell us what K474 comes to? 473.714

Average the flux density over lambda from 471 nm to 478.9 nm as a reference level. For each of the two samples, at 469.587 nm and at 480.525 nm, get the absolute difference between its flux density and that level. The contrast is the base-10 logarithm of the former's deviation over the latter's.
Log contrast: 0.00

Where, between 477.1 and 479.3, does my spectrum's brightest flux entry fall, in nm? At 478.758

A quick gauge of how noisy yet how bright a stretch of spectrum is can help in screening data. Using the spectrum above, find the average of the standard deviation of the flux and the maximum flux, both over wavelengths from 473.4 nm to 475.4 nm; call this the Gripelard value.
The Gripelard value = 8.2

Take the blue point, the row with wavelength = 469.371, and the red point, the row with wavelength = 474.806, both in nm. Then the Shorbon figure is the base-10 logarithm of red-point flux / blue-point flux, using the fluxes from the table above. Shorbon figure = -0.01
